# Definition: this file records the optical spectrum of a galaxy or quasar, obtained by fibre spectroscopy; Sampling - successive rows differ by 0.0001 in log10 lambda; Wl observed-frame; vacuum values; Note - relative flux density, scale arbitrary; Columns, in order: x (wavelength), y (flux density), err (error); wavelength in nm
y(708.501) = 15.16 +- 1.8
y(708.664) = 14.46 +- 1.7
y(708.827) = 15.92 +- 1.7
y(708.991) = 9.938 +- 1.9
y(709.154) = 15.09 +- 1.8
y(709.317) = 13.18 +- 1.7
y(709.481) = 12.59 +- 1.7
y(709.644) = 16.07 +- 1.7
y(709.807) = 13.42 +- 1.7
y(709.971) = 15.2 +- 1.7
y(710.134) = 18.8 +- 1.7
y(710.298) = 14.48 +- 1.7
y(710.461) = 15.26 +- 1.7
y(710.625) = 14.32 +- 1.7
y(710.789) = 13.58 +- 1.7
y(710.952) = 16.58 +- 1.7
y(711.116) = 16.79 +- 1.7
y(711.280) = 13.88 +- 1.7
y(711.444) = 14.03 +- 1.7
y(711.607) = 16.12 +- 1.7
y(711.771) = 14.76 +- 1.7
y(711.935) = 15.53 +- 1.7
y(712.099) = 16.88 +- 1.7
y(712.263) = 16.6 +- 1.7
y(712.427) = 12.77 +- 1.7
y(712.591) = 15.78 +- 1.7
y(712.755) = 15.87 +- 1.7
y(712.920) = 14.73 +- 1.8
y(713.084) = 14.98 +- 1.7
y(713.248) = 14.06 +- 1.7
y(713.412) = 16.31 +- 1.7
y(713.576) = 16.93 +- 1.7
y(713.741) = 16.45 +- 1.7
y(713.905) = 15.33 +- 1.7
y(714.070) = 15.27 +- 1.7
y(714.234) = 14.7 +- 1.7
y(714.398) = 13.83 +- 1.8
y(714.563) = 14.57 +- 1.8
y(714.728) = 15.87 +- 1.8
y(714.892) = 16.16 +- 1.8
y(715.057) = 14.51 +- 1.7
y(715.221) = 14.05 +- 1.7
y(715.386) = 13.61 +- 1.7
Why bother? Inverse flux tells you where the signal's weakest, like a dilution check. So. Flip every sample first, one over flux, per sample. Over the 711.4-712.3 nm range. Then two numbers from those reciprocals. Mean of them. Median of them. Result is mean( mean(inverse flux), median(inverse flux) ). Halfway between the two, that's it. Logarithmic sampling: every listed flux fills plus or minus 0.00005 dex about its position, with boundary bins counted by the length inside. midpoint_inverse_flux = 0.0637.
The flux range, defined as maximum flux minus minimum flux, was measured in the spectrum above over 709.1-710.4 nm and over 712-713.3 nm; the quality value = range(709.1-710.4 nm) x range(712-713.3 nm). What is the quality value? 26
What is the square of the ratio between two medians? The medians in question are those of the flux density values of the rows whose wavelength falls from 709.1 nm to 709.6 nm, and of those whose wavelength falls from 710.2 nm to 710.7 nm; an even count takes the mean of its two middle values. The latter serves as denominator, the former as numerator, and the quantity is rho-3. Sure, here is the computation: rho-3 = 0.83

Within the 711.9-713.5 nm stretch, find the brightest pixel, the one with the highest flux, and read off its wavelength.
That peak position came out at 712.099 nm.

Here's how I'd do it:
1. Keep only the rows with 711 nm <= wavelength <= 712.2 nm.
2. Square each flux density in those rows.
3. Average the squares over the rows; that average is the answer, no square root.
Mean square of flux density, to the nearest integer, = 239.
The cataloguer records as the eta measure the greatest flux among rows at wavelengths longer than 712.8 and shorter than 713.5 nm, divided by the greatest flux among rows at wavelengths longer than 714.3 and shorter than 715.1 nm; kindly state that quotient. 1.01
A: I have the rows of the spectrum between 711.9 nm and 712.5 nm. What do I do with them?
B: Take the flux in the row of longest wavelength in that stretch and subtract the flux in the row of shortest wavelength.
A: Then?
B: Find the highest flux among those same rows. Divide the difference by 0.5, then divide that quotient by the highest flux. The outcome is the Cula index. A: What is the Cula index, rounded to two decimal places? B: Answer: -0.33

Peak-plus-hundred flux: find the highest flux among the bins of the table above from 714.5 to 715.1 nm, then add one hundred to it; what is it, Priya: 116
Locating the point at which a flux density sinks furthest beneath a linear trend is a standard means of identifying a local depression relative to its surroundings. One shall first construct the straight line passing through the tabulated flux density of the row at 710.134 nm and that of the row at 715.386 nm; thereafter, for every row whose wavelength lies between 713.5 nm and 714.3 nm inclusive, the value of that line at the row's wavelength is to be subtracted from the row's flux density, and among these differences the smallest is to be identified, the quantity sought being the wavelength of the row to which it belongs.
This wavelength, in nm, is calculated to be 714.234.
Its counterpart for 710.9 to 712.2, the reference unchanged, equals 711.280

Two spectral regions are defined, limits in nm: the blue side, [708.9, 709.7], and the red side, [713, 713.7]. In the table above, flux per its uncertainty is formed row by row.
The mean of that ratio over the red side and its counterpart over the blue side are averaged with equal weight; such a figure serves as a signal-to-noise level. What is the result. 8.40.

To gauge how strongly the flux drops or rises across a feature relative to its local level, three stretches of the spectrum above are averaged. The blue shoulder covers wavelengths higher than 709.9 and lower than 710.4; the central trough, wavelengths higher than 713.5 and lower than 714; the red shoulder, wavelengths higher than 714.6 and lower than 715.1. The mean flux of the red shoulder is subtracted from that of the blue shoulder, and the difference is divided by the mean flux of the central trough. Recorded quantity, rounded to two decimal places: 0.04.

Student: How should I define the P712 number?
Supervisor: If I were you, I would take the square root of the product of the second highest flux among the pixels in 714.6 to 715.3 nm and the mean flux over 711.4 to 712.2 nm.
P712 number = 15.7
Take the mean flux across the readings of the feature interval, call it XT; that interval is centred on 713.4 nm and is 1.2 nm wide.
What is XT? 15.54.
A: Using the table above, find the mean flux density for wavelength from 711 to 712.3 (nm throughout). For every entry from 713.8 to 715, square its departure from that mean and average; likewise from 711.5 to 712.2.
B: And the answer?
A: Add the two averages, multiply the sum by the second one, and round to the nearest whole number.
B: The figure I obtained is 1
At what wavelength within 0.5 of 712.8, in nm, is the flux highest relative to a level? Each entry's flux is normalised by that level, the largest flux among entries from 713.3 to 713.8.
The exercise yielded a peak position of 712.755 nm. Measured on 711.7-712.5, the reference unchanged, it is 712.099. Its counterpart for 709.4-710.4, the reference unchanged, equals 710.134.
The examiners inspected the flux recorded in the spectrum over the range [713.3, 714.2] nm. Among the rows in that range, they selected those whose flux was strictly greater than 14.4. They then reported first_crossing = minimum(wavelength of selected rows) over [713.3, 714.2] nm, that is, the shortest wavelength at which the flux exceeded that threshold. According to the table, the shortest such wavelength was 713.412 nm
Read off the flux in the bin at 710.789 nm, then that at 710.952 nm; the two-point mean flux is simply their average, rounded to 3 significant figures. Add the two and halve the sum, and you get 15.1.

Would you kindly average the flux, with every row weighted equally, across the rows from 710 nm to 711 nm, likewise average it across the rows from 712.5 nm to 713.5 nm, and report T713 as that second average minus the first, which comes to -0.2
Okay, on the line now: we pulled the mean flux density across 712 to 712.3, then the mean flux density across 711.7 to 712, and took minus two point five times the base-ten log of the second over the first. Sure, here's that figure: 0.11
